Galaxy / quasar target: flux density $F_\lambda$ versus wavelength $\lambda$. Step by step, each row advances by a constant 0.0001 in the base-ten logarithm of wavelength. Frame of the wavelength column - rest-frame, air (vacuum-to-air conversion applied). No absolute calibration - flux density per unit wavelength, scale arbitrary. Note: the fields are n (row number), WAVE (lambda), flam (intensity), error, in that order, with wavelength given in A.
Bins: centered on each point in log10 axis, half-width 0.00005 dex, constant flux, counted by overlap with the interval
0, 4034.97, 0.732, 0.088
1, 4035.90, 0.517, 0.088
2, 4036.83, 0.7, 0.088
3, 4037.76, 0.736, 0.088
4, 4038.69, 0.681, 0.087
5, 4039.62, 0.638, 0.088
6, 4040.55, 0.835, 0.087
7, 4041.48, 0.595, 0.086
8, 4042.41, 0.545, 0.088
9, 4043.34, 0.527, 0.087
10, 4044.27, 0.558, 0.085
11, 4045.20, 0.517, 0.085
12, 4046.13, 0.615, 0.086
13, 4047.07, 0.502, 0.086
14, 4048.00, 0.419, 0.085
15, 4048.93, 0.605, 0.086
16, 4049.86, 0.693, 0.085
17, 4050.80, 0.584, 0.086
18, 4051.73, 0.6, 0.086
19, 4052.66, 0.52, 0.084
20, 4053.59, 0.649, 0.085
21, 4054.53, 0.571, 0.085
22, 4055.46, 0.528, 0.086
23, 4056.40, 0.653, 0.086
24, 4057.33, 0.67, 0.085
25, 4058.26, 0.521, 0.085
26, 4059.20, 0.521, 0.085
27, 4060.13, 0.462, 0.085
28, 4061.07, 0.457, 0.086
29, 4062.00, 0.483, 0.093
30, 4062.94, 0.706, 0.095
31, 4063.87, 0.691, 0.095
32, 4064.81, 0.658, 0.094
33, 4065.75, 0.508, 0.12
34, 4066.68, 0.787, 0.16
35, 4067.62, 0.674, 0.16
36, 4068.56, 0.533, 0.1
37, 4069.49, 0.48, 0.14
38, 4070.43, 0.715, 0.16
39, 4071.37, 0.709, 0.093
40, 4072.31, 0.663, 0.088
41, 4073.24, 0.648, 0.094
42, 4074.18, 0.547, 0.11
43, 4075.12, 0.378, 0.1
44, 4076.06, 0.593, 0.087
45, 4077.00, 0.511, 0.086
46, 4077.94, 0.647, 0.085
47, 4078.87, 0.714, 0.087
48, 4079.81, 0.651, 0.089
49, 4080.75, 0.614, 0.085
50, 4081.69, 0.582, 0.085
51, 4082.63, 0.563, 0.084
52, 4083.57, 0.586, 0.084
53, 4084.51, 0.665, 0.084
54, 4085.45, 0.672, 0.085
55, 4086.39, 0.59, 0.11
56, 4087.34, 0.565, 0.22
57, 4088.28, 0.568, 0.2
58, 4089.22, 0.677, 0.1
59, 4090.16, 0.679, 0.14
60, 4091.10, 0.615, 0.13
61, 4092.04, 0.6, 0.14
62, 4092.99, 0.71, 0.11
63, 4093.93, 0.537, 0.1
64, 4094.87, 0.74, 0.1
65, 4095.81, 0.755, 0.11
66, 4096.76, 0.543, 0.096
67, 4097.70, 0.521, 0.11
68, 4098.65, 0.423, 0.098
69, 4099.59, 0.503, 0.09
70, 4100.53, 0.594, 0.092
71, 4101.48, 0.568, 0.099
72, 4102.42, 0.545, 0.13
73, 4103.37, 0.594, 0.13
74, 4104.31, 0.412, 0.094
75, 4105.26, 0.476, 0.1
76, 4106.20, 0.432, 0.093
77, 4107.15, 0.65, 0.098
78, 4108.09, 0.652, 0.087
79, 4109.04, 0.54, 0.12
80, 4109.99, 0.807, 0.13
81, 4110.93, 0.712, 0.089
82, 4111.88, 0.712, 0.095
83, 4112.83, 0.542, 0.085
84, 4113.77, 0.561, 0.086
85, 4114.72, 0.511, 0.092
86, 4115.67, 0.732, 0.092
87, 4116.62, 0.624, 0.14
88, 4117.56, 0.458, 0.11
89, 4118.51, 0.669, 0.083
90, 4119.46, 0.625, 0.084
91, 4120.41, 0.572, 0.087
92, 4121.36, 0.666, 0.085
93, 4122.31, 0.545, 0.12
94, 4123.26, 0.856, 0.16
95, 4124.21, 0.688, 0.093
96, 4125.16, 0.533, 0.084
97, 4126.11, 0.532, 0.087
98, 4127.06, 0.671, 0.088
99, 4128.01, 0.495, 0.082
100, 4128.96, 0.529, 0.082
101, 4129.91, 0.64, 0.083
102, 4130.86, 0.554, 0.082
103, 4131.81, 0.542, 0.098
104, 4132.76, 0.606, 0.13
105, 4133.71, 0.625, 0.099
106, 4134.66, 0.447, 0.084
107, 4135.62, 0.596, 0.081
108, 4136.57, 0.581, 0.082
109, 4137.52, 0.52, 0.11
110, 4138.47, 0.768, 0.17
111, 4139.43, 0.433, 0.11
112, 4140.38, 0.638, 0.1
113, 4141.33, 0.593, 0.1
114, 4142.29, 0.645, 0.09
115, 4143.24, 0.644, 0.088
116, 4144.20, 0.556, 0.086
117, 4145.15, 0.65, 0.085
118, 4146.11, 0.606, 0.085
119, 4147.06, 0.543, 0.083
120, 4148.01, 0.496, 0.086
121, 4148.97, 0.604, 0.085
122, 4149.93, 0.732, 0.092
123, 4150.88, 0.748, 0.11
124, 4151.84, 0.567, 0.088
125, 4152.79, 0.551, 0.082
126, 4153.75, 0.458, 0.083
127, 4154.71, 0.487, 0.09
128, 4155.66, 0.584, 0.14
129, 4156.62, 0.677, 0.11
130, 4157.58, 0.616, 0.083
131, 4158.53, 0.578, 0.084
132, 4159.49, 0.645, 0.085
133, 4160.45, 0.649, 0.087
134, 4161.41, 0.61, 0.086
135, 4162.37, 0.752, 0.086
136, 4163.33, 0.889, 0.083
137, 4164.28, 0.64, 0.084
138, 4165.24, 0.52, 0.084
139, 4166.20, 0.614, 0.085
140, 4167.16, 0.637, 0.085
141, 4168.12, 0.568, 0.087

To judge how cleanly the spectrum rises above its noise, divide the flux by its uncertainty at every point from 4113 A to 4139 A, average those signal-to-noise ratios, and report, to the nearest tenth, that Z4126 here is 6.2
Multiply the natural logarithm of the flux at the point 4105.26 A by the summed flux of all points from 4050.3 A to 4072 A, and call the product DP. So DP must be -10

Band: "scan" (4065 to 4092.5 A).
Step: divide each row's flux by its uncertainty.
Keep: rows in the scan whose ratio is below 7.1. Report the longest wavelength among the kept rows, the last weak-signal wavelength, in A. 4092.04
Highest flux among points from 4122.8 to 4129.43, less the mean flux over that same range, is 0.24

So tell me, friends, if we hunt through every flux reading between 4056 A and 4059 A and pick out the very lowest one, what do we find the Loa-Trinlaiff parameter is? 0.521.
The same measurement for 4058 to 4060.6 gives 0.462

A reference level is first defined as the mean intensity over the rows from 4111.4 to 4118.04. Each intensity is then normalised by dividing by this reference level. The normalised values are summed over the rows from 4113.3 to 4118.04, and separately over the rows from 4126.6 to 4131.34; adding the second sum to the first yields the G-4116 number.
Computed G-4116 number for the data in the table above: 9.8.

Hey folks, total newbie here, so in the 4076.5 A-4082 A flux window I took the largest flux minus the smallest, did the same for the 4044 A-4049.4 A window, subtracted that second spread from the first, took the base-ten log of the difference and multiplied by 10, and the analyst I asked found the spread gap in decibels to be -21.5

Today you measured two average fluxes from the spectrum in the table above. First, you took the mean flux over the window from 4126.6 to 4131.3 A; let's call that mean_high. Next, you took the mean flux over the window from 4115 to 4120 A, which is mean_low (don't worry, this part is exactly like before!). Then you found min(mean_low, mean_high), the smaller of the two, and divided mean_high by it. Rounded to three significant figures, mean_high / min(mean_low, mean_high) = 1.00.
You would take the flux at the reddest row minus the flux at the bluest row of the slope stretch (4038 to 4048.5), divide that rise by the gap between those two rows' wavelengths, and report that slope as -0.028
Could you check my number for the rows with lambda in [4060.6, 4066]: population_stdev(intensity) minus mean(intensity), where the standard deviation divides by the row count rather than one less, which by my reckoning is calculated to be -0.48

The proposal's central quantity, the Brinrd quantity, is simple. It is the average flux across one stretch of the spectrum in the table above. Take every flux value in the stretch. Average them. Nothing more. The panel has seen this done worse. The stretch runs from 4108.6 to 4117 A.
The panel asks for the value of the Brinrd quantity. 0.638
